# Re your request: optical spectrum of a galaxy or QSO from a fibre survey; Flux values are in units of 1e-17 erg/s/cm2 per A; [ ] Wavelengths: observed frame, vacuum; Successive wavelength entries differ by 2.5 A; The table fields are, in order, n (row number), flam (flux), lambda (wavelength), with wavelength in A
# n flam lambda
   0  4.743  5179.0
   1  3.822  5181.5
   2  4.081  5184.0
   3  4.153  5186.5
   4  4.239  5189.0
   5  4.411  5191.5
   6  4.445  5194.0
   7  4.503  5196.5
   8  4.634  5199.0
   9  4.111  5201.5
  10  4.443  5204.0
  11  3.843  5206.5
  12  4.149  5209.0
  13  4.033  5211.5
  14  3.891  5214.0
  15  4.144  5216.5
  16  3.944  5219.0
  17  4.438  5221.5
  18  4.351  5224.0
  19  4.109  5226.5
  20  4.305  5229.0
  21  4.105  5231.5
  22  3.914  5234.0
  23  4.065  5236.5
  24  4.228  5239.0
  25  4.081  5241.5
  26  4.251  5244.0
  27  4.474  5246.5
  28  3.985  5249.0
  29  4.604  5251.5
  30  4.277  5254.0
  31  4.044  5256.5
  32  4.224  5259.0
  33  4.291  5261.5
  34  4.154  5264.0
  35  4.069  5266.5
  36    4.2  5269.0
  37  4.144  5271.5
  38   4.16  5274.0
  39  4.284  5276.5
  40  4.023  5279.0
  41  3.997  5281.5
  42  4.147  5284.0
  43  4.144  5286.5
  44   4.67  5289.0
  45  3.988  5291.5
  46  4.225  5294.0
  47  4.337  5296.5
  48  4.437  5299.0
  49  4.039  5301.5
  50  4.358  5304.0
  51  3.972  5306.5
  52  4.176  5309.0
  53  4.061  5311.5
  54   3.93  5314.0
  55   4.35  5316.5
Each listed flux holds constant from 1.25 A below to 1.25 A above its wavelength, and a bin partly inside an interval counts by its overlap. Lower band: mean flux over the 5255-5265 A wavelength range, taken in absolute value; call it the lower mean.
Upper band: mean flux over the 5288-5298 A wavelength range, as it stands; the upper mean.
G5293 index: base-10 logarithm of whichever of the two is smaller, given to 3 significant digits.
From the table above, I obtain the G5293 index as 0.621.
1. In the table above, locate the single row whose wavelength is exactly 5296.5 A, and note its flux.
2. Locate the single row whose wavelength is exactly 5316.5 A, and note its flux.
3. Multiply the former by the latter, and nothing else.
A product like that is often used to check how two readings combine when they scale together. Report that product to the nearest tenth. 18.9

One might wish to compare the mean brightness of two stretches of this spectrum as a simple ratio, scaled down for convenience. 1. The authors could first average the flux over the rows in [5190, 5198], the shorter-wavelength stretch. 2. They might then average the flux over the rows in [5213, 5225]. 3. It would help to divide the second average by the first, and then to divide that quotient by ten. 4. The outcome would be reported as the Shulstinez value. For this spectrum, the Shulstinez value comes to 0.093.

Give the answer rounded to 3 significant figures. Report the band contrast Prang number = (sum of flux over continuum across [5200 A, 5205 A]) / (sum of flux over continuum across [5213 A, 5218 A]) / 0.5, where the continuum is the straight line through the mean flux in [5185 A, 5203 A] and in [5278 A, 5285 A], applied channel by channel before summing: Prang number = 2.11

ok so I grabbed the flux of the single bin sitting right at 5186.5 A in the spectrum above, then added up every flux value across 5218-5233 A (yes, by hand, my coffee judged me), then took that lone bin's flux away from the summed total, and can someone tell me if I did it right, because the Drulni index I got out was 21.1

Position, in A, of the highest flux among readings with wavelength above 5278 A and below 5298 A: 5289.0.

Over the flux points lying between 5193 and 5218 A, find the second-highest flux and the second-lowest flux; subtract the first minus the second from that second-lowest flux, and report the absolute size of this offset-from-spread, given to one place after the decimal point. 3.3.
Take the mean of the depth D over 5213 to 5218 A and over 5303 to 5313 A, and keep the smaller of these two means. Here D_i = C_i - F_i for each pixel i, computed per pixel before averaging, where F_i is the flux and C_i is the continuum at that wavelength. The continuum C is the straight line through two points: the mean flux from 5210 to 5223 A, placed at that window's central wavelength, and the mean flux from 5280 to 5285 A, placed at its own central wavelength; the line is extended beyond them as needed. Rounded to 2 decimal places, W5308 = -0.08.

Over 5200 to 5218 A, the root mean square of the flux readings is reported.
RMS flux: 4.09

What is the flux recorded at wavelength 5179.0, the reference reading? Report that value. 4.743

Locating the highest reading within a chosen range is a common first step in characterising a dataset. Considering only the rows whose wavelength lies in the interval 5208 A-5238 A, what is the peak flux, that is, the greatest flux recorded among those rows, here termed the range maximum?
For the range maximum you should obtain 4.438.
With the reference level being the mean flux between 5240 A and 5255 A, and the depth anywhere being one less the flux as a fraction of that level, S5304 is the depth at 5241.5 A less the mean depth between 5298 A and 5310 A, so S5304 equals 0.03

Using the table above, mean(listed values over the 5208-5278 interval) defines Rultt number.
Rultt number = 4.18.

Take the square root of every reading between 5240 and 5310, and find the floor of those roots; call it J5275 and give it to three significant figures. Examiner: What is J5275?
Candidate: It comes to 1.99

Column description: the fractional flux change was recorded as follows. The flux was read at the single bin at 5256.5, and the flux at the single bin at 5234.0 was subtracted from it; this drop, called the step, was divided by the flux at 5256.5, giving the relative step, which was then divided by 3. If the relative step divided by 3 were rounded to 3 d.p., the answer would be 0.011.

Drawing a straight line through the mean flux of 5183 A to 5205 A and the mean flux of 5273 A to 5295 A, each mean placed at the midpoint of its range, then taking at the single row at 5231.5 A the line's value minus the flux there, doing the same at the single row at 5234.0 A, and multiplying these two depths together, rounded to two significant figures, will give 0.059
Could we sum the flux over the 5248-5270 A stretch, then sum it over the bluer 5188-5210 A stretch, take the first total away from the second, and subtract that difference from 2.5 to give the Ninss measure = 1.57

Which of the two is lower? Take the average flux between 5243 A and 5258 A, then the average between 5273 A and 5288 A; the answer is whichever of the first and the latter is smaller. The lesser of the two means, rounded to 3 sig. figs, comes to 4.13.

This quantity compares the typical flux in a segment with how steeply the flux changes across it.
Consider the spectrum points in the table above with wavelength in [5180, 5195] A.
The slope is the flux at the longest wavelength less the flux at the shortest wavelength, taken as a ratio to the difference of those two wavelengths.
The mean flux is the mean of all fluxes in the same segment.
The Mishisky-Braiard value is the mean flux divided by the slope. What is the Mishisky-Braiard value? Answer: 84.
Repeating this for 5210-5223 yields 101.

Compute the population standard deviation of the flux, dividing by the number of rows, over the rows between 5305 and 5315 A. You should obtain 0.09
